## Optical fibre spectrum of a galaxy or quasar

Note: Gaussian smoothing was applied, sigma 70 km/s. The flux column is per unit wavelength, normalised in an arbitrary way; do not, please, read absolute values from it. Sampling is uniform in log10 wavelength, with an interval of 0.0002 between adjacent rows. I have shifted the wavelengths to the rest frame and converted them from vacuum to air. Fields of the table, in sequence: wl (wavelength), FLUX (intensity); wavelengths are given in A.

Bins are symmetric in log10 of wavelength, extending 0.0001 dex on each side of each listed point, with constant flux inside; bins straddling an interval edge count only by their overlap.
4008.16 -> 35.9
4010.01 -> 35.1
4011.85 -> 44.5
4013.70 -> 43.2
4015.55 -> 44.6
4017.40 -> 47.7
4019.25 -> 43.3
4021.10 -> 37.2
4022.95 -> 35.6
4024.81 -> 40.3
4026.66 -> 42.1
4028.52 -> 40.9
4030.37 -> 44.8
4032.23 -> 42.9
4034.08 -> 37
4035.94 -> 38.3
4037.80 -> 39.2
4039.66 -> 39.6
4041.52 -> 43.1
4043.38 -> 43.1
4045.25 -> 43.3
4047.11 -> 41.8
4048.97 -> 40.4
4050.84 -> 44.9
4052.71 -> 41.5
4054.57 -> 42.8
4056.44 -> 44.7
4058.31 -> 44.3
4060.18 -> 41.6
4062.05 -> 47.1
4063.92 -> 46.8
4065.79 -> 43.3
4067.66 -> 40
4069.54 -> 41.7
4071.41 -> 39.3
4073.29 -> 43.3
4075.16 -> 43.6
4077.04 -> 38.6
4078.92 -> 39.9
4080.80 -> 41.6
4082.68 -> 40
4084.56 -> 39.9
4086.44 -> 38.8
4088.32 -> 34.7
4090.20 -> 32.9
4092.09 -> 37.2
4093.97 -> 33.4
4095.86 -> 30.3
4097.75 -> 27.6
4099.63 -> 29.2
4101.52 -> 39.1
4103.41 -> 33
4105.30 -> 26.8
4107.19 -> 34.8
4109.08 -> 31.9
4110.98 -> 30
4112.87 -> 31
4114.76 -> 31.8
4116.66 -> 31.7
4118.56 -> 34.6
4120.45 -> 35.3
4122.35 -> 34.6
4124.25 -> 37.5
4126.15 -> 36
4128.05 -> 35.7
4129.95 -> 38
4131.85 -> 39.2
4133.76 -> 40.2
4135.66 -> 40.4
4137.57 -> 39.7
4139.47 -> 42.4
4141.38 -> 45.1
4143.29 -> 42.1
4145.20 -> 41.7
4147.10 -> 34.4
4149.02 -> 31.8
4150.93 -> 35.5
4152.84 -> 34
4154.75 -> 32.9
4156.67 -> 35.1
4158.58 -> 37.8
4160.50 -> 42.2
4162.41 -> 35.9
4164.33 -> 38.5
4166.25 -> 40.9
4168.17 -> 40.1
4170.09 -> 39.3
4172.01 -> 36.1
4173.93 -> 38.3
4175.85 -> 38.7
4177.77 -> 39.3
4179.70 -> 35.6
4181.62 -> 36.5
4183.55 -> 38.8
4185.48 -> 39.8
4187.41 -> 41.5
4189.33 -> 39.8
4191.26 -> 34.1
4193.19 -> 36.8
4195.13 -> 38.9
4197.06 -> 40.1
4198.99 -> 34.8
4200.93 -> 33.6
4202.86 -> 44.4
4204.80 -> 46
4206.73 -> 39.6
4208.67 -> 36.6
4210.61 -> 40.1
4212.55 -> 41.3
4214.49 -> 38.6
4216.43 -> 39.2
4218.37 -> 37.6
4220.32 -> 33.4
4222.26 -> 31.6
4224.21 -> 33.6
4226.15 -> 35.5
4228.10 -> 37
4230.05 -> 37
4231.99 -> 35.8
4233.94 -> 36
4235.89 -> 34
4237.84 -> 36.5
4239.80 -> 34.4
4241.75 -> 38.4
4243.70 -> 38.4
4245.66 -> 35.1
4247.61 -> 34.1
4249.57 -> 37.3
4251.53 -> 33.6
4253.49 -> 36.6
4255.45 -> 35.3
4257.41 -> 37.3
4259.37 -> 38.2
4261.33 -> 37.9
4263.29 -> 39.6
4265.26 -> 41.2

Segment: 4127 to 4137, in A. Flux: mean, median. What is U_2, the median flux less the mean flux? 0.5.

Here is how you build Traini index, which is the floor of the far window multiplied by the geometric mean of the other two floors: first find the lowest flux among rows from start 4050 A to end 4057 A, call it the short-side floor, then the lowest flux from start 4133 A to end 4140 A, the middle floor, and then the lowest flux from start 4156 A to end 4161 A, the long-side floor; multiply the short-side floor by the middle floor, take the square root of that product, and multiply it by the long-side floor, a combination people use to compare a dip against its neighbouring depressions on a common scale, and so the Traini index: 1425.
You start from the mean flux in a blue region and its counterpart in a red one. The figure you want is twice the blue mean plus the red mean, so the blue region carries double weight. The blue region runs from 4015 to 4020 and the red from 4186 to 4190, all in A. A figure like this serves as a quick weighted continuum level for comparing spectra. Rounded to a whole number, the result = 131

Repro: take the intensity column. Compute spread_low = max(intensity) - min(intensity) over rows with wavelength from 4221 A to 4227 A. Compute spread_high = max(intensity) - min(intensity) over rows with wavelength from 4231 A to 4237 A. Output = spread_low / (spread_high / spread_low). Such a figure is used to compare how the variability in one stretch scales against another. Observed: 7.6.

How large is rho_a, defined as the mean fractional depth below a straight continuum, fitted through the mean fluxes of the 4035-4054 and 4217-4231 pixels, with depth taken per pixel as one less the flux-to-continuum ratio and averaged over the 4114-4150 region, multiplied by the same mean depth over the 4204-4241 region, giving -0.0012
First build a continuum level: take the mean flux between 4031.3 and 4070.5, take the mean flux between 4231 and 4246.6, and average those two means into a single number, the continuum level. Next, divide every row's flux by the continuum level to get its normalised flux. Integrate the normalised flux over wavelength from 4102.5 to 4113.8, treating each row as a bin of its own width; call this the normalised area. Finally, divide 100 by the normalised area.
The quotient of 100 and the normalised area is 11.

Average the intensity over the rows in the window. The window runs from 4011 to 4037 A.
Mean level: 41.6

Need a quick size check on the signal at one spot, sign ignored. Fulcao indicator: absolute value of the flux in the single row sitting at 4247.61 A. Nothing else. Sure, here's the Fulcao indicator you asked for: 34.1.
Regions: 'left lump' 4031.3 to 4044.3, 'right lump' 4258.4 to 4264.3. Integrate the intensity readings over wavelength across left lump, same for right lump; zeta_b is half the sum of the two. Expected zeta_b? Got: 377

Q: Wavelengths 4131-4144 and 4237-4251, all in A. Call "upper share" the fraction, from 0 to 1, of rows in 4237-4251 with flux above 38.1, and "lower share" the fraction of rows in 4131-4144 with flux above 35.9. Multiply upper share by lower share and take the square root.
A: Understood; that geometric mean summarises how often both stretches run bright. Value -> 0.5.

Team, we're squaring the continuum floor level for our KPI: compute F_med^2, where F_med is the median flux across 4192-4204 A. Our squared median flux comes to 1433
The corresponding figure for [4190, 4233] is 1369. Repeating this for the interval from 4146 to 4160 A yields 1183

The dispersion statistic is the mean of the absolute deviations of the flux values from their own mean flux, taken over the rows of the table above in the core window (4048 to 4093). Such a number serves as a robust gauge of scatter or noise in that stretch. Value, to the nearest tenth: 2.6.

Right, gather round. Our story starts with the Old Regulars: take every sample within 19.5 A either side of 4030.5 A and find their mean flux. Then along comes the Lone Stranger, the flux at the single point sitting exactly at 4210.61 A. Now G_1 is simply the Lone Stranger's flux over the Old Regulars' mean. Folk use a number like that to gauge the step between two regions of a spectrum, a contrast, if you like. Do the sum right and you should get 0.96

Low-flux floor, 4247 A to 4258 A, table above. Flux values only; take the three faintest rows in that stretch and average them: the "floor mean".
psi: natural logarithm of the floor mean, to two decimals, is 3.54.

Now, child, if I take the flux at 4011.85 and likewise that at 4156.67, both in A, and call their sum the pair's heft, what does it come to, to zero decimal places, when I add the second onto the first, 80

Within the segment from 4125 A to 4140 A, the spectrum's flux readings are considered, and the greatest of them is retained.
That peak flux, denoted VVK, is 42.4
